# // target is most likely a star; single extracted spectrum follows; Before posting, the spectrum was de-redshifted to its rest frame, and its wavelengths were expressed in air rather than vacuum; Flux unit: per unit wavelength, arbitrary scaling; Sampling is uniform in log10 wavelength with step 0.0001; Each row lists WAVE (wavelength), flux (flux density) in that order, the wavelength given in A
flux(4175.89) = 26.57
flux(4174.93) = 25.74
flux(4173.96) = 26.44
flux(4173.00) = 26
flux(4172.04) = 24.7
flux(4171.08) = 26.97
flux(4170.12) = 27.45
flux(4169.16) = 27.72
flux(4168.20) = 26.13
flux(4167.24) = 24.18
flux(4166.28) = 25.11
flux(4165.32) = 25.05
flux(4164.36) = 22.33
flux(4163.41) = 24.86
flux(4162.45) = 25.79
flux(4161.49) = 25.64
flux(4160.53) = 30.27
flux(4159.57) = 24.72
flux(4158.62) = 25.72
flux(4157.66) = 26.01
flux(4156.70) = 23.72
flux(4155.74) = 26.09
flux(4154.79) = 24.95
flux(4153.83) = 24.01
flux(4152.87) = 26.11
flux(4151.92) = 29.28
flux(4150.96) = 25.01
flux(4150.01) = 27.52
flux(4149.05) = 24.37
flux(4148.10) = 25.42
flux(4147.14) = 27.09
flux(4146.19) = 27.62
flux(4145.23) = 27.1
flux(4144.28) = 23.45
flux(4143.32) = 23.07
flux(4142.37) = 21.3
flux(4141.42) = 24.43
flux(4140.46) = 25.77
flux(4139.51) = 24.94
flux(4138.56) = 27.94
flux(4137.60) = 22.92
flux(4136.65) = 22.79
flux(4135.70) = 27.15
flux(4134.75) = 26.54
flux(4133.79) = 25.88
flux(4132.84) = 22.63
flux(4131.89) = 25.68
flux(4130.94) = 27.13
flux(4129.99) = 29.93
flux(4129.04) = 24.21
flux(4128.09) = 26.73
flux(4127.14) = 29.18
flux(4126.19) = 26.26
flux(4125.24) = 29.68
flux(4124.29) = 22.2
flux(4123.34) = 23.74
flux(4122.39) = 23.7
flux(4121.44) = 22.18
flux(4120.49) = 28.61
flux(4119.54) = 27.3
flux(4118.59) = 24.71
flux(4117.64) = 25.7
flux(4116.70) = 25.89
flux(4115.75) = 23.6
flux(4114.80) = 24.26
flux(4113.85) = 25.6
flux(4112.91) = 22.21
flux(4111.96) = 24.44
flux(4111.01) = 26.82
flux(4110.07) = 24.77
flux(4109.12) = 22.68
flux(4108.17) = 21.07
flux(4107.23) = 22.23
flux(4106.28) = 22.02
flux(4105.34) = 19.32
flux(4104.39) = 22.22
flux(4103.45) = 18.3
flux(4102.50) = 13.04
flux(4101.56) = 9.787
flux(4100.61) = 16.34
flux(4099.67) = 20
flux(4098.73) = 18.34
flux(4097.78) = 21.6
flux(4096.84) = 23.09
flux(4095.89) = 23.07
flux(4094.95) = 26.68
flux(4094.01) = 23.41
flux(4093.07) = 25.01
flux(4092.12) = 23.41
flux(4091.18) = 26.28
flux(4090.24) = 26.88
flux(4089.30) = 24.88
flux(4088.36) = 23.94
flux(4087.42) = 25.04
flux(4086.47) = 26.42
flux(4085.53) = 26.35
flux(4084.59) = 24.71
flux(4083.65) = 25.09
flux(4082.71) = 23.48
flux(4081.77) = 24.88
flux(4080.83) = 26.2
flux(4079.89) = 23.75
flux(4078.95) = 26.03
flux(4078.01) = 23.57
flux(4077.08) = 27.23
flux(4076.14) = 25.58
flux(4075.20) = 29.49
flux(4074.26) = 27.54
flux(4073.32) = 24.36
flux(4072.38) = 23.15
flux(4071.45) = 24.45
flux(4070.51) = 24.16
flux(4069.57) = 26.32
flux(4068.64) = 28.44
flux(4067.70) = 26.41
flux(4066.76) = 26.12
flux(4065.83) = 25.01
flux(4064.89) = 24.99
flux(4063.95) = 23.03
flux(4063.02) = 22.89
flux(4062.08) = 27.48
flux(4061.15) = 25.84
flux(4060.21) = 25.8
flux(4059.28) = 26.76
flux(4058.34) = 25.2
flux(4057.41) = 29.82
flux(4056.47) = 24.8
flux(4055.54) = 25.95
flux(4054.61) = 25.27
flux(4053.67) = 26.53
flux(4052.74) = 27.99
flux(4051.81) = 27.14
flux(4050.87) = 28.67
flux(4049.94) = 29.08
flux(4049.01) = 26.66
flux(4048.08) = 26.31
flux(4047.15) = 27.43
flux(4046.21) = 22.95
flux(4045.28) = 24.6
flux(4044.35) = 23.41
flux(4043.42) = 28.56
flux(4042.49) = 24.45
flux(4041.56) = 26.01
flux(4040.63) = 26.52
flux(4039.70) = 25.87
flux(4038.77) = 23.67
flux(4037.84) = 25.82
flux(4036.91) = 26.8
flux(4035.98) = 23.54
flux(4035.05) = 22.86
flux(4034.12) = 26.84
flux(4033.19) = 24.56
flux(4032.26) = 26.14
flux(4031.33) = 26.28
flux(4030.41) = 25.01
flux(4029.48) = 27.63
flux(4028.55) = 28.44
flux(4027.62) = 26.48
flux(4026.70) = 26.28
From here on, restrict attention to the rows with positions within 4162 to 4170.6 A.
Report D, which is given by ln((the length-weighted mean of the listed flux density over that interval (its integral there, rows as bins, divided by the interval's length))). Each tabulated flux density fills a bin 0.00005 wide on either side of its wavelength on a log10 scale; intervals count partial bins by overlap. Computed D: 3.24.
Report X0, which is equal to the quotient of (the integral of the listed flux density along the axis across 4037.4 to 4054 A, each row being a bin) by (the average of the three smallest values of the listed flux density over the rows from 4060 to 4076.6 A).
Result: 18.9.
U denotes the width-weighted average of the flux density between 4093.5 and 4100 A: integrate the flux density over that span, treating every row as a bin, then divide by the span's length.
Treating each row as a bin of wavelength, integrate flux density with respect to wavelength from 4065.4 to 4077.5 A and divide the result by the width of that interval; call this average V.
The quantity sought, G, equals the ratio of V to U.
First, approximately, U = 22.4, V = 26.0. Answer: 1.16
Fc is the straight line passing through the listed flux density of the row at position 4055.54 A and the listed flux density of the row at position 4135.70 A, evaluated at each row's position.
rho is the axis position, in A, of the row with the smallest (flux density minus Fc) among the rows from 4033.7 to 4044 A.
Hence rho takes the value 4035.05 A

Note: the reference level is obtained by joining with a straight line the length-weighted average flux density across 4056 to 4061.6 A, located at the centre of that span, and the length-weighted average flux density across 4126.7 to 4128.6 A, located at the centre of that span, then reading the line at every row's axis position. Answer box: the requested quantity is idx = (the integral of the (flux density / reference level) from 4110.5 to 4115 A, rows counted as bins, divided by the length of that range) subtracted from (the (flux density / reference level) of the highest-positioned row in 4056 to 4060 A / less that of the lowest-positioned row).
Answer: -0.83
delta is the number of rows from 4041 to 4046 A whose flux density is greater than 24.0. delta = 4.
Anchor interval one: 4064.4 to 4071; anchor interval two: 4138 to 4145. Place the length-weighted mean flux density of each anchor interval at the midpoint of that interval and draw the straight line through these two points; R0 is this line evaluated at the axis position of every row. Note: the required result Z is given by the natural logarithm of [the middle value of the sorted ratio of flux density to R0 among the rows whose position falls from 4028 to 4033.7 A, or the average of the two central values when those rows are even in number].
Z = -0.01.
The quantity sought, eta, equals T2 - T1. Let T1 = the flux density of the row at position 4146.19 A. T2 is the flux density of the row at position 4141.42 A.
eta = -3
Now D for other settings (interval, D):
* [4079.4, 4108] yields 3.11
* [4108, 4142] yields 3.23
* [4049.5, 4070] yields 3.27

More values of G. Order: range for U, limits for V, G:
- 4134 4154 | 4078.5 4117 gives 0.90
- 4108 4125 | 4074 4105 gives 0.95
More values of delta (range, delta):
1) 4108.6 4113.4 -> 3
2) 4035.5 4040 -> 3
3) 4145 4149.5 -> 5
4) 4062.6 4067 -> 3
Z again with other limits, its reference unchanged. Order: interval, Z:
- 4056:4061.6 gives -0.01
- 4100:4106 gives -0.38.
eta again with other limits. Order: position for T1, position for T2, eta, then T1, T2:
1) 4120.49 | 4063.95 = -6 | 28.61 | 23.03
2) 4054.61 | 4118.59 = -1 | 25.27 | 24.71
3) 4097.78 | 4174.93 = 4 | 21.6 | 25.74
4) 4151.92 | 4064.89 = -4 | 29.28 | 24.99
